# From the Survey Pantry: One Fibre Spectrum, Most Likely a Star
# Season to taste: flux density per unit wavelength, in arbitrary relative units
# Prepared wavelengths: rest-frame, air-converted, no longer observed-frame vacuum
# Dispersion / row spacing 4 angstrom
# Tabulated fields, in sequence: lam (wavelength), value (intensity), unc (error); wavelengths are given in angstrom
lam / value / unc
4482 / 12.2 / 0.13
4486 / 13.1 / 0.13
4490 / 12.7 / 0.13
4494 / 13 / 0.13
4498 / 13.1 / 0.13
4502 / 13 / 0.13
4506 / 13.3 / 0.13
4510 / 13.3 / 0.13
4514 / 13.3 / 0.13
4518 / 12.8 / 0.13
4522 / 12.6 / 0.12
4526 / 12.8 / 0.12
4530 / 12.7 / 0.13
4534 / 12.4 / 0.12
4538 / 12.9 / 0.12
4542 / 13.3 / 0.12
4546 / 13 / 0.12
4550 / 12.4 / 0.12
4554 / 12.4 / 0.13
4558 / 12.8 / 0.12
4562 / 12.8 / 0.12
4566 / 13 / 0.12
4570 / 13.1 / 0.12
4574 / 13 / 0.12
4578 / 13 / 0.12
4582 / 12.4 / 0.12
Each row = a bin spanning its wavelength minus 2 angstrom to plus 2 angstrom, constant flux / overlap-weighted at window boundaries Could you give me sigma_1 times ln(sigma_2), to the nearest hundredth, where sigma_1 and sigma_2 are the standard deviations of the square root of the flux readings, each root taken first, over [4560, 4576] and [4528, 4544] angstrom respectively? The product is -0.05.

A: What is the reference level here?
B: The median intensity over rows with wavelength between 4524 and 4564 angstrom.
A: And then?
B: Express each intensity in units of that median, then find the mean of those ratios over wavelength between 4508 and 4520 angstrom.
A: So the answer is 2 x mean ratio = 2.05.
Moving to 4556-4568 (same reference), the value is 2.01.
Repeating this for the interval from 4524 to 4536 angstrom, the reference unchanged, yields 1.97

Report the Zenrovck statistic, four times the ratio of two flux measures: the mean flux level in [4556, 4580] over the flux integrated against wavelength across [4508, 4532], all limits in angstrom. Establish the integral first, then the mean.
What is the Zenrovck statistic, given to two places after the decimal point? 0.17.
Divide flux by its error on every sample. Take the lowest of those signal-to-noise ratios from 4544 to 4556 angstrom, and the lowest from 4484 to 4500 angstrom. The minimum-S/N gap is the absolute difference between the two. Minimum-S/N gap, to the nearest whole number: 2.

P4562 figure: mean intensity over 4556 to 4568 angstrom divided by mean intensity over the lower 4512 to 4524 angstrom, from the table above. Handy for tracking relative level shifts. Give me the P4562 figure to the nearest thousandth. 0.997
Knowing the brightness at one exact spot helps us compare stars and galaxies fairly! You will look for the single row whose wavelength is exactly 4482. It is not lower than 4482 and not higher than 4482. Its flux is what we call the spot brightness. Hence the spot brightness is 12.2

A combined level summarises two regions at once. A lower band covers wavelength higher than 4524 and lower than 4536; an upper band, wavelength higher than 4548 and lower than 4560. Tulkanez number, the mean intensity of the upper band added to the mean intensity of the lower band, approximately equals 25.2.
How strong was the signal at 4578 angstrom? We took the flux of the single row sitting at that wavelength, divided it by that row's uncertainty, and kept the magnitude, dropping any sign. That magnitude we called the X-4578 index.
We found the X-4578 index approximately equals 108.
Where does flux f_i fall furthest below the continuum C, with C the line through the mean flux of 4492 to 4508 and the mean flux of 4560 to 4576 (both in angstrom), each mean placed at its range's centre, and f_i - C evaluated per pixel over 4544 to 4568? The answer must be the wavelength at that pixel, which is 4550 angstrom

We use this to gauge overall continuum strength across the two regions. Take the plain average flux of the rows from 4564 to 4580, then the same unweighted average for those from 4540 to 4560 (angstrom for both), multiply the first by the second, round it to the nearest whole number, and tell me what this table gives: 166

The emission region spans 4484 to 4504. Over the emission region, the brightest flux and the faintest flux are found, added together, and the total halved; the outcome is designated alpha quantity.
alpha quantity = 12.9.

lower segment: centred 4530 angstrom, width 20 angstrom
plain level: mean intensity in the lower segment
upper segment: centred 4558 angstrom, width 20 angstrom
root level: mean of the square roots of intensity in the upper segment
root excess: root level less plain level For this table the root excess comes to -9.12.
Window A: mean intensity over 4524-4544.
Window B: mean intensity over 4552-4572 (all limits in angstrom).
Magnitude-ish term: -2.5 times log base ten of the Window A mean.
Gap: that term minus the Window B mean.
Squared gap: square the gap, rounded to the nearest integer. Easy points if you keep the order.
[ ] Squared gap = 243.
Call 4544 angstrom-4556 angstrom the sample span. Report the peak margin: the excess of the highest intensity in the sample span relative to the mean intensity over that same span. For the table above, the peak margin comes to 0.40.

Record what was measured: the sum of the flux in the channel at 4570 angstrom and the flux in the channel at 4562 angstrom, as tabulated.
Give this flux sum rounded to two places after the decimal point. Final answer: 25.90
